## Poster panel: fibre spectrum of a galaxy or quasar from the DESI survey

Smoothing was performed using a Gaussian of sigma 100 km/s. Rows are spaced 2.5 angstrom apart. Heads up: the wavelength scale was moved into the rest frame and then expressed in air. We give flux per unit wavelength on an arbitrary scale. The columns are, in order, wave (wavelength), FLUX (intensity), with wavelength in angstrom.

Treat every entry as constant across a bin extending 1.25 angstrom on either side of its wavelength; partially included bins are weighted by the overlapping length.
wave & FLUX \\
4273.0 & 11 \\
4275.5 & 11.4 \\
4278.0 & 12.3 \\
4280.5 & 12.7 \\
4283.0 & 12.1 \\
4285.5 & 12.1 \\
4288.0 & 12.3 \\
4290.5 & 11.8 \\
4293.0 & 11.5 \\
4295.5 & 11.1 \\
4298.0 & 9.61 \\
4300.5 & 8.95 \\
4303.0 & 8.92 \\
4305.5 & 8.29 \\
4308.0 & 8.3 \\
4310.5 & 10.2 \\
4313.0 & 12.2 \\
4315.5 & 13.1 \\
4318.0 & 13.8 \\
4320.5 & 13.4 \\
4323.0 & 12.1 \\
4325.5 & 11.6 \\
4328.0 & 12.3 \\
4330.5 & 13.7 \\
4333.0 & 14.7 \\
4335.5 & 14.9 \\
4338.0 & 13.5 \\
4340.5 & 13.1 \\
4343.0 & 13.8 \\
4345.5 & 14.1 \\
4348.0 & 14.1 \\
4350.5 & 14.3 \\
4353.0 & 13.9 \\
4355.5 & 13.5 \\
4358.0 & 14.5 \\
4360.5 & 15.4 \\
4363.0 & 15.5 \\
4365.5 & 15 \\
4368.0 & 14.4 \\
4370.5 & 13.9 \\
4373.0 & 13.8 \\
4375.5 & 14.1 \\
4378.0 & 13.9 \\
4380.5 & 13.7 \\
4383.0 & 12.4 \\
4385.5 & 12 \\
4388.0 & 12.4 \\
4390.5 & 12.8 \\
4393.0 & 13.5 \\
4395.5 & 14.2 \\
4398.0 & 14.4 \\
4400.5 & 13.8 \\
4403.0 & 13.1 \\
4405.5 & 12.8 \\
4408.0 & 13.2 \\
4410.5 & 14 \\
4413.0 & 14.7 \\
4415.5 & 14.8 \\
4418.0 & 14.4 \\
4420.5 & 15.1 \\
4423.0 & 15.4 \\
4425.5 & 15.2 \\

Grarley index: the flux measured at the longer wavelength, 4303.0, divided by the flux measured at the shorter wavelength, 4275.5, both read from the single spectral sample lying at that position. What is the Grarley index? 0.8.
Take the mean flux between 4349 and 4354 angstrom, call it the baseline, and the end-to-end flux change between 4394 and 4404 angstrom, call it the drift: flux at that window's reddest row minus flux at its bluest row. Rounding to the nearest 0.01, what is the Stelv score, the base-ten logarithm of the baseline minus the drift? 1.18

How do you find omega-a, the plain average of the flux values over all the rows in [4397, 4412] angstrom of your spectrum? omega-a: 13.6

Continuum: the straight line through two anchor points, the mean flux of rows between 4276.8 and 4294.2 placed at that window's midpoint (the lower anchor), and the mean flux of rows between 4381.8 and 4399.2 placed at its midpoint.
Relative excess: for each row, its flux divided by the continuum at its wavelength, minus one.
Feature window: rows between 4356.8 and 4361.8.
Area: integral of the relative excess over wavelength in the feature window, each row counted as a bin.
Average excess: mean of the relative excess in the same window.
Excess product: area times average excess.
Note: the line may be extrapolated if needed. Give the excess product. 0.14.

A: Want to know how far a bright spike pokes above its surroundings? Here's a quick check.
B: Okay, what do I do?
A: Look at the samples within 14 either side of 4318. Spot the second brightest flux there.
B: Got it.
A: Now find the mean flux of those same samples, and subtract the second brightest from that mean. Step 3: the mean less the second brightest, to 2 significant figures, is -2.0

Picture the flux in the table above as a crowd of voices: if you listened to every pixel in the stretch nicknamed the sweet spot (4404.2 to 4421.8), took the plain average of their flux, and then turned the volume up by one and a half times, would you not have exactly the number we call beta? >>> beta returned 21.2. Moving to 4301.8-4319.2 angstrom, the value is 16.0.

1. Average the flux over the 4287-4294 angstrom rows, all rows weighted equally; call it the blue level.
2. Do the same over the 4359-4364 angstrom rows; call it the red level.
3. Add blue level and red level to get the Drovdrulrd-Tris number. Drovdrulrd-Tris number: 27.3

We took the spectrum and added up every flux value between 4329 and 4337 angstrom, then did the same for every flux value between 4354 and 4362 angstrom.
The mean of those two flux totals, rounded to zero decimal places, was 43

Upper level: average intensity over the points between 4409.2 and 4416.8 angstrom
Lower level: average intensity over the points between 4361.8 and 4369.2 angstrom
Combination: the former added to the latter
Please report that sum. 29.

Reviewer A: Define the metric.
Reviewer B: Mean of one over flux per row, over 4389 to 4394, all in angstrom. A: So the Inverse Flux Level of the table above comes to 0.076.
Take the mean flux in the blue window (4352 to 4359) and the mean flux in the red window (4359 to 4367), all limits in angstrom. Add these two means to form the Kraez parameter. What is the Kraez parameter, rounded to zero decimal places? 29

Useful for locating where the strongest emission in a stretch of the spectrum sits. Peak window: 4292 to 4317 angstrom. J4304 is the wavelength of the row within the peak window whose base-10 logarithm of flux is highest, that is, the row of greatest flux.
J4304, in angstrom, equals 4315.5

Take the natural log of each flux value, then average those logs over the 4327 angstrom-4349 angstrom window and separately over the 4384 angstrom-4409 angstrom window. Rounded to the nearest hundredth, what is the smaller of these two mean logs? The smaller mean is 2.58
